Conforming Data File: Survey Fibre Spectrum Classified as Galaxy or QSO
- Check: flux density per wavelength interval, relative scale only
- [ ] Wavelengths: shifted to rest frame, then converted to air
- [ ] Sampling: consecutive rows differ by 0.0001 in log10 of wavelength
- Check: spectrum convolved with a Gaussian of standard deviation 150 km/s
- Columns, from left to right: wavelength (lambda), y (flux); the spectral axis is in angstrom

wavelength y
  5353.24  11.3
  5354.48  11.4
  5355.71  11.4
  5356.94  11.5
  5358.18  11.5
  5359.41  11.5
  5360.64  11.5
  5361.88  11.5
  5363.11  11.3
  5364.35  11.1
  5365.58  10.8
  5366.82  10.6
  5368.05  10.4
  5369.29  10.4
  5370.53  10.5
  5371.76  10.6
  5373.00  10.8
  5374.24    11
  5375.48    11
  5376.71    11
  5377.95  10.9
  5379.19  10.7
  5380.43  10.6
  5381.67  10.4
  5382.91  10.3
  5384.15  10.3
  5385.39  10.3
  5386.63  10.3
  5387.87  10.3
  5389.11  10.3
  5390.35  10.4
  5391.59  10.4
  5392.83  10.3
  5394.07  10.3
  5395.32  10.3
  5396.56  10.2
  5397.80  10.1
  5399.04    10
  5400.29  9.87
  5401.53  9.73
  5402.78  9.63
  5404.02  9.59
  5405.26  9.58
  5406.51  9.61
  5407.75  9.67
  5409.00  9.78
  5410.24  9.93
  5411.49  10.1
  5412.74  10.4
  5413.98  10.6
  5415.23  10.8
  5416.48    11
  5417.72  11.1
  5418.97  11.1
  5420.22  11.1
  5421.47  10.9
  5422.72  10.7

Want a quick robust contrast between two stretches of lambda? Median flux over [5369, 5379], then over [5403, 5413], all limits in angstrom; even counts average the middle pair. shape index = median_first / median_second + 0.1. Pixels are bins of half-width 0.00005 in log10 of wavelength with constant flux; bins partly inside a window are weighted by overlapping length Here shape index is 1.22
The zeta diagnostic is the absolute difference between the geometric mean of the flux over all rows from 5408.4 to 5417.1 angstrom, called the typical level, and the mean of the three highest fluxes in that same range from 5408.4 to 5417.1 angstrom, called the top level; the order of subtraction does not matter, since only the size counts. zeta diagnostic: 0.44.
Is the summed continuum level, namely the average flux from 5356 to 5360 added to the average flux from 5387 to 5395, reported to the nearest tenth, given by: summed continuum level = 21.8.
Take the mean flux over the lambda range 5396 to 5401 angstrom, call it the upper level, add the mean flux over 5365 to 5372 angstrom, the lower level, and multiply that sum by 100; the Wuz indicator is 2059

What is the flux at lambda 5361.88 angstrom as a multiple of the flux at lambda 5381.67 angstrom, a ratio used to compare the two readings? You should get 1.11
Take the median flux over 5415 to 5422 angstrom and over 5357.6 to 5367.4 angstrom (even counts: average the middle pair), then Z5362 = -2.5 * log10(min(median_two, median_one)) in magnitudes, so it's -2.61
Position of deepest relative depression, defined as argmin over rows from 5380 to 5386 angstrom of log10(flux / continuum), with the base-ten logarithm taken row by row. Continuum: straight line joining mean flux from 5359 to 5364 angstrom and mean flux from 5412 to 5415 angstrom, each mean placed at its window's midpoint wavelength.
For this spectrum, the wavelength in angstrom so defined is 5382.91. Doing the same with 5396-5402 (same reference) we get 5401.53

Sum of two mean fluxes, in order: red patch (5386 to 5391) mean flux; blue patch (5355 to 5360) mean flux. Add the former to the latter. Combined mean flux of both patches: 21.8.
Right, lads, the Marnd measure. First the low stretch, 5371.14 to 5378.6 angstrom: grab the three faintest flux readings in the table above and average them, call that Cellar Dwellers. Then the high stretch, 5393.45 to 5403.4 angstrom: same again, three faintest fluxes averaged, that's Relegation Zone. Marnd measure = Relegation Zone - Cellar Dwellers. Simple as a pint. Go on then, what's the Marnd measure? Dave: -1.0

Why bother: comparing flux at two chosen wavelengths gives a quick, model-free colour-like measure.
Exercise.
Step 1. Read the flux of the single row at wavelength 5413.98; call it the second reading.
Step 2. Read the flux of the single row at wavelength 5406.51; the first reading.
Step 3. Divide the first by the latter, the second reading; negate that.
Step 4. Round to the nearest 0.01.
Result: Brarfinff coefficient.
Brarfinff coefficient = -0.91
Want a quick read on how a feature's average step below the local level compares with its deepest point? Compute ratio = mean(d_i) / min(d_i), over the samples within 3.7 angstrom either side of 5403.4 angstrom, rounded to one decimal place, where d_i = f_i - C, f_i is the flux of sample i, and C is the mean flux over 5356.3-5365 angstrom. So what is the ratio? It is 1.0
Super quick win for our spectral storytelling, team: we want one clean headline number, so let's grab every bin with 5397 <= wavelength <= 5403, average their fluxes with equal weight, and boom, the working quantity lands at 9.9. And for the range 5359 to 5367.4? 11.2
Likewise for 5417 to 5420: 11.1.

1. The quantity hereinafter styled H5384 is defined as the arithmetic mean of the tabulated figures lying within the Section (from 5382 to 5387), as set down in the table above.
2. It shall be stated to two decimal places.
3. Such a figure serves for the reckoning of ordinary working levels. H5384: 10.30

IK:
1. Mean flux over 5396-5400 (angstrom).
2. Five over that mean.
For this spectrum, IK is 0.50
